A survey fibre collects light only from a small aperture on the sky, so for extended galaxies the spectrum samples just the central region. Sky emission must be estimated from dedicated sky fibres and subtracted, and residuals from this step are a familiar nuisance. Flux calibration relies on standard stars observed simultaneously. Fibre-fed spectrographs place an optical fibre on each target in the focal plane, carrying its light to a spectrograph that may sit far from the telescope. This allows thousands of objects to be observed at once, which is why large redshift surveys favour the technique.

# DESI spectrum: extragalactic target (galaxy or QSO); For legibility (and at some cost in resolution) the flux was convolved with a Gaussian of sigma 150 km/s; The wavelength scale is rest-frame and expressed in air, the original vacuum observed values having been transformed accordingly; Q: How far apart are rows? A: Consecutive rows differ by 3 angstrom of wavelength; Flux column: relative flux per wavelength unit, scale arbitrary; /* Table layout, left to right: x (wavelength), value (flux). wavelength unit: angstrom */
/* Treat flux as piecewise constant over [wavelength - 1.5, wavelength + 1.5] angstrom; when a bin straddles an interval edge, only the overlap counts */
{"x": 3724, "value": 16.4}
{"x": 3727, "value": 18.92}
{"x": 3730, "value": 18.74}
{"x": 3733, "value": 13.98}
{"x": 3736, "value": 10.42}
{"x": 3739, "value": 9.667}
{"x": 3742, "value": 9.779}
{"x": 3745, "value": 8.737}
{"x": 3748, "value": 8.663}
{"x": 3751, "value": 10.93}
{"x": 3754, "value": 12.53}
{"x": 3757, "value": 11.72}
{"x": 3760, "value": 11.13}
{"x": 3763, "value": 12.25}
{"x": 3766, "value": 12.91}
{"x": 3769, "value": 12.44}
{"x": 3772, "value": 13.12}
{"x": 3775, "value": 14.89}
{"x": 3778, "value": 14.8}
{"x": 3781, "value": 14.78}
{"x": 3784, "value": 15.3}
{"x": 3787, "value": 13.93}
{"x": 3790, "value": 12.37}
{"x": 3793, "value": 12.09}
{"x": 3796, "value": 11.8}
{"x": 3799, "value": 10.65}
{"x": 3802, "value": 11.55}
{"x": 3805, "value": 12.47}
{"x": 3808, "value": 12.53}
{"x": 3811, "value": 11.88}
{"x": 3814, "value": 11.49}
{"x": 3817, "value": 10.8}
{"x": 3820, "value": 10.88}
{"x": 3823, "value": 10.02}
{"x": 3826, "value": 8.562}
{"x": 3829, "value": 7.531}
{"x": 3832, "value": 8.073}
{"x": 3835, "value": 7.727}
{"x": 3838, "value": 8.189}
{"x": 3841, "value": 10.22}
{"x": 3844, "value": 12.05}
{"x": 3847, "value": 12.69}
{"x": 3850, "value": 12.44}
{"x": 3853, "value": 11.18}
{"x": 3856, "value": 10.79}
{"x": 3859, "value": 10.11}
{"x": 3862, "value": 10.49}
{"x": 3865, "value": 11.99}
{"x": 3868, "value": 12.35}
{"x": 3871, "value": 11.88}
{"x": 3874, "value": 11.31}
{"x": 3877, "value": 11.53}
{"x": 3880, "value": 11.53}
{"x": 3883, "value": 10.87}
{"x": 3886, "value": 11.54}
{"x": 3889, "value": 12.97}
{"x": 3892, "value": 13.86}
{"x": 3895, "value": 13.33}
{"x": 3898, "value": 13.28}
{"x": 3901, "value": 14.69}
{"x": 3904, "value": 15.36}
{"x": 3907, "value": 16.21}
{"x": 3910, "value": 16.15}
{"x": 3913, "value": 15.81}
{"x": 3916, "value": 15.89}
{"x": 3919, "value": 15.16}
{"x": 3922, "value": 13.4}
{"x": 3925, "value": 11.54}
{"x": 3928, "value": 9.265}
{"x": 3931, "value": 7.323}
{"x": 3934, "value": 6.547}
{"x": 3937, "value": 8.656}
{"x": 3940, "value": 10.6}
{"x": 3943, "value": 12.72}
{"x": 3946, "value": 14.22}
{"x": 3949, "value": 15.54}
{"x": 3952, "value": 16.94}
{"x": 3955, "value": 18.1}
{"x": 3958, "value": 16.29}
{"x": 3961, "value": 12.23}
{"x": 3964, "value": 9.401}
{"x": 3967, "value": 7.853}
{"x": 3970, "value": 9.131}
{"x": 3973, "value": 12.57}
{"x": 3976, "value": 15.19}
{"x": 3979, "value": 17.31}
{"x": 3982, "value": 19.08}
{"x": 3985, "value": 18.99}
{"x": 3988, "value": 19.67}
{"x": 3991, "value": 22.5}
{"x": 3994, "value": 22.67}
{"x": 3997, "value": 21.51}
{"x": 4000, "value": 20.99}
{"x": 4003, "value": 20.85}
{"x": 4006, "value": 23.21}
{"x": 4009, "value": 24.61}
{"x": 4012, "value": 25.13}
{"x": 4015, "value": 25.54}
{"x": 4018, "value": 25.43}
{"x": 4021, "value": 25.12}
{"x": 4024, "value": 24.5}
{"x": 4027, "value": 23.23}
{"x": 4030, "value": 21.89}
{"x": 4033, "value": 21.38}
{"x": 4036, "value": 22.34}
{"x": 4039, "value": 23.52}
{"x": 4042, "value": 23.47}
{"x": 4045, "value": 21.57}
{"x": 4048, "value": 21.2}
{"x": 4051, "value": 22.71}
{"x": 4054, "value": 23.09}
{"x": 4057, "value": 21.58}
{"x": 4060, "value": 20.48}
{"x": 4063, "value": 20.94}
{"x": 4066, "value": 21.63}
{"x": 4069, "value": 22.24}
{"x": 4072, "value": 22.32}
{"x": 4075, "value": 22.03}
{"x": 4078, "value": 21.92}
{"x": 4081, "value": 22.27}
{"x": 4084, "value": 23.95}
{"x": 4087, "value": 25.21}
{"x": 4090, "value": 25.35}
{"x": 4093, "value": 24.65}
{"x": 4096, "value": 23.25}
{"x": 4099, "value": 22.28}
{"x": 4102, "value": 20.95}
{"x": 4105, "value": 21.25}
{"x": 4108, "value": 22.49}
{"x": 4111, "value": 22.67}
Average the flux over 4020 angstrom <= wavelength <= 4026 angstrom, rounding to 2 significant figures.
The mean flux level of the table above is 25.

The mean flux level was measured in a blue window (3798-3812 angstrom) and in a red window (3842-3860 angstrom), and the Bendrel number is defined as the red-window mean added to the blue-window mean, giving 23.4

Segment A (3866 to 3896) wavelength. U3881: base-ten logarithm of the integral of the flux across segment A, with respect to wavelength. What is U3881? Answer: 2.56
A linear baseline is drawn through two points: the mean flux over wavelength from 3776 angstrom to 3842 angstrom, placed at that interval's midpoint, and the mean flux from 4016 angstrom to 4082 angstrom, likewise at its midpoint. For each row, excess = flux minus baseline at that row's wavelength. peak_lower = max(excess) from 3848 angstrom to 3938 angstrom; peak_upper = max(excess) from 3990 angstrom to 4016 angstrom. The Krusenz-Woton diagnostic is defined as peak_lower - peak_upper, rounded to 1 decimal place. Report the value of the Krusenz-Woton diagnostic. -4.3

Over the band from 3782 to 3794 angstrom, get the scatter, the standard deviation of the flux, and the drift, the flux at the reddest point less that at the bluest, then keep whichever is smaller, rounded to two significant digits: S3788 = -3.2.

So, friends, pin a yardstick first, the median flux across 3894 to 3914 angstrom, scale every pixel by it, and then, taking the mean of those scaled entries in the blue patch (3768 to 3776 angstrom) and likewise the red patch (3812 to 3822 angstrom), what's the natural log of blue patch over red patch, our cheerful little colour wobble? 0.20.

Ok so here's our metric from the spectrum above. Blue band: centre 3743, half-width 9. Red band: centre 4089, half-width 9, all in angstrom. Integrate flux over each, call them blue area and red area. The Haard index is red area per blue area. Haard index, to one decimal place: 2.5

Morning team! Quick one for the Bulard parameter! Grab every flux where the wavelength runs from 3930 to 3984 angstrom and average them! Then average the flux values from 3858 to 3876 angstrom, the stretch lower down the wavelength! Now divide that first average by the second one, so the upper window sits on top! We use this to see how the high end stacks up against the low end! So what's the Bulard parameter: 1.1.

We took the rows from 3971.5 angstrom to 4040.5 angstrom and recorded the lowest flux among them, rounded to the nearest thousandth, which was 12.570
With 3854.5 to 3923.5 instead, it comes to 10.110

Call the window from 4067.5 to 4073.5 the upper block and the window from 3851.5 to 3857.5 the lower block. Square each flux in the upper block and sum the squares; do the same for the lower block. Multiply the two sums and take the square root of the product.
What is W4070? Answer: 490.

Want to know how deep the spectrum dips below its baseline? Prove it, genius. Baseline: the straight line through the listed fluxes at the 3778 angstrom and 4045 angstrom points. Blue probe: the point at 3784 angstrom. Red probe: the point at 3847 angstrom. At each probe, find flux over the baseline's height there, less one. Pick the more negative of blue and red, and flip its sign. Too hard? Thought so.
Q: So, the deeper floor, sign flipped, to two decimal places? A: 0.23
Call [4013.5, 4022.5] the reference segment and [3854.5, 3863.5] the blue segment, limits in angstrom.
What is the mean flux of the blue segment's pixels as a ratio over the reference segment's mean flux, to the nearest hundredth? 0.41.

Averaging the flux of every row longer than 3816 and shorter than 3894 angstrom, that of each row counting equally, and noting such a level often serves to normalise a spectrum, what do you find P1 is 11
